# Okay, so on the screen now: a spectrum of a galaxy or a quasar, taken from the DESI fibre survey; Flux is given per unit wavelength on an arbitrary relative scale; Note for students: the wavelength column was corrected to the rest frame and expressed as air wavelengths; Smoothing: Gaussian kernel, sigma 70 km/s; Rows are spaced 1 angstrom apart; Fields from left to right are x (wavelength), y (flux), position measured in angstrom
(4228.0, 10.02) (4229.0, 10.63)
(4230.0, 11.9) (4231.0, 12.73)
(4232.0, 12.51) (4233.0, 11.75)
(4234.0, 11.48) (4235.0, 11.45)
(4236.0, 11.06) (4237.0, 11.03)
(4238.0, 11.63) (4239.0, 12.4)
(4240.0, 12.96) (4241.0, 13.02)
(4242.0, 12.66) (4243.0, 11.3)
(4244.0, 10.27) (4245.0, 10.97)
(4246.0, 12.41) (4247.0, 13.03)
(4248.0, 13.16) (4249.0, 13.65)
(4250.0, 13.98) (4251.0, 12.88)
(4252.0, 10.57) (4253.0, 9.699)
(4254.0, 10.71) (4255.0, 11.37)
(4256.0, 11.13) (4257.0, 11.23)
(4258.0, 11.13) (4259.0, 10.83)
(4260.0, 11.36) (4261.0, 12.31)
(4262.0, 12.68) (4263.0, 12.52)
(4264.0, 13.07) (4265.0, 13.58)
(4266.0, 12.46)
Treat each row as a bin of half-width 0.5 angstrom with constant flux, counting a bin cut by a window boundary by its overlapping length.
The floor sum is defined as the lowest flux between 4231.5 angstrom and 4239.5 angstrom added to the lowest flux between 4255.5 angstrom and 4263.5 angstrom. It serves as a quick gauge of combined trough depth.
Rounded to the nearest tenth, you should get 21.9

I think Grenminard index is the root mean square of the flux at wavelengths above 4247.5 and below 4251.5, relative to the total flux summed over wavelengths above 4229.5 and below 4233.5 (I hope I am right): 0.275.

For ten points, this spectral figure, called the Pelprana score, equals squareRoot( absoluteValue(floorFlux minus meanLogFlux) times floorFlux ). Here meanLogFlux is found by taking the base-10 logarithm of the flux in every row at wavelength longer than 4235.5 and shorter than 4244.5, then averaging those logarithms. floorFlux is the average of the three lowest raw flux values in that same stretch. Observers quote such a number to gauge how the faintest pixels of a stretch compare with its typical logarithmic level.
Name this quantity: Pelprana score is 10.2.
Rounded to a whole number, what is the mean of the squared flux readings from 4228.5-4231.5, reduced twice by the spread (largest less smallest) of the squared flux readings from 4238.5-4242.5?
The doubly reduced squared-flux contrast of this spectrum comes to 107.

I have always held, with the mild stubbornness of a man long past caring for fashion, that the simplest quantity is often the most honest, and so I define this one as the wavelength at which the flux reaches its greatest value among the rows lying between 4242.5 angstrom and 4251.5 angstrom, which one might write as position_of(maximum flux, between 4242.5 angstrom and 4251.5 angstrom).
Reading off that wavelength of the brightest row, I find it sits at 4250.0 angstrom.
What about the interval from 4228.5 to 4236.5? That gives 4231.0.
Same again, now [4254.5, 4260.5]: 4255.0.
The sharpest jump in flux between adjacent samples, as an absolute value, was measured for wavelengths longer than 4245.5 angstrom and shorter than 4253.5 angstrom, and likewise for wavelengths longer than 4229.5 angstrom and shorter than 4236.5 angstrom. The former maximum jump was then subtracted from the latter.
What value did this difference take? -1.5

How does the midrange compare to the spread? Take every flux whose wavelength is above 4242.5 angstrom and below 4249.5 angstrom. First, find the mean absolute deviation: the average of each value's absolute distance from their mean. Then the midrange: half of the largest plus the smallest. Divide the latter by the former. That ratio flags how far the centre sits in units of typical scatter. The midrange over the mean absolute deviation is 11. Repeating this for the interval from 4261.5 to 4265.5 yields 36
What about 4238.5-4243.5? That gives 25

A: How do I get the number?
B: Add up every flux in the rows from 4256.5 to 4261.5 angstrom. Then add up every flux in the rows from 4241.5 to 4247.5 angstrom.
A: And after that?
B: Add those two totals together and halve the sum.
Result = 64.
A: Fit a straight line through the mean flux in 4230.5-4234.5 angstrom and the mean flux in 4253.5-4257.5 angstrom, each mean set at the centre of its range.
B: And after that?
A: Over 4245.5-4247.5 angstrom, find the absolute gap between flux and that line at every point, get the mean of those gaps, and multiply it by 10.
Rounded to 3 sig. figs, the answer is 12.2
